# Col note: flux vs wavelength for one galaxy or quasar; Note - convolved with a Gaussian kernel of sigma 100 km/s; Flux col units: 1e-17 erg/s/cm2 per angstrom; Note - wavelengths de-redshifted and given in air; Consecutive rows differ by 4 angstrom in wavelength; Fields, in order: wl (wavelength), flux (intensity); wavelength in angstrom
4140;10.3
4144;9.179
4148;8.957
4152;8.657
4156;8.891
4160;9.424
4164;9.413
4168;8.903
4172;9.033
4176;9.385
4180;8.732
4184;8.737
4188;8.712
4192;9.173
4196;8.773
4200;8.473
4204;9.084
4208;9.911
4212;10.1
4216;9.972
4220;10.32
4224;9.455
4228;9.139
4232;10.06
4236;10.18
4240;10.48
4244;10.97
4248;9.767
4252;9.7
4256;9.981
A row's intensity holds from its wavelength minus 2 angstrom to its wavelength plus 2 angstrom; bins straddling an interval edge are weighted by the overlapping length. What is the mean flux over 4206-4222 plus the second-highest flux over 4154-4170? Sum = 19.5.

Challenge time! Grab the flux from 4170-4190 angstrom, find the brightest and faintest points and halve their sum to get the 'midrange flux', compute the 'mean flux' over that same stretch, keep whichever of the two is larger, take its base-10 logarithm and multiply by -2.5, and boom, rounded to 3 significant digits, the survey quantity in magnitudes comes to -2.39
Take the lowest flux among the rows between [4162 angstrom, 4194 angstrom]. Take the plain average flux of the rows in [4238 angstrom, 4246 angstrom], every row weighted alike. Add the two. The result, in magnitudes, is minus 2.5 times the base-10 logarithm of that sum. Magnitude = -3.22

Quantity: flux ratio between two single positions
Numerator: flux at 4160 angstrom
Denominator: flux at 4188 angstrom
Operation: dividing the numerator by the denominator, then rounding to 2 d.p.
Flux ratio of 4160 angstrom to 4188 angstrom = 1.08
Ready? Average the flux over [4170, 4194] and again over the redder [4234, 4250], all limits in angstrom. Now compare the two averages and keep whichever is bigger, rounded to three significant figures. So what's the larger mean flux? 10.3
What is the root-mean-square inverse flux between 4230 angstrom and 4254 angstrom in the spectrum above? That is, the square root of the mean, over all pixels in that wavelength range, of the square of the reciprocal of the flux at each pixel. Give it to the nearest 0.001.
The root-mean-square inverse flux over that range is 0.098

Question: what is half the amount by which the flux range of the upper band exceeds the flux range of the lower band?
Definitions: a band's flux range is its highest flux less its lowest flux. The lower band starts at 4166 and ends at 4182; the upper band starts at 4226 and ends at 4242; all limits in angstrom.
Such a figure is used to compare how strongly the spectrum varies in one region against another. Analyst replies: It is 0.34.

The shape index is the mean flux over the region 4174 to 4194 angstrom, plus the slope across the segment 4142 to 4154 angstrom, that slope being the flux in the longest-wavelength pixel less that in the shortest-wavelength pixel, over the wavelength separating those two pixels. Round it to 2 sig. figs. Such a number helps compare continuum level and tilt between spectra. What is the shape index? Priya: 8.9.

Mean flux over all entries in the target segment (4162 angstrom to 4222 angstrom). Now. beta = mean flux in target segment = 9.25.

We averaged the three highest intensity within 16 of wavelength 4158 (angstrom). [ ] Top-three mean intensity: 9.3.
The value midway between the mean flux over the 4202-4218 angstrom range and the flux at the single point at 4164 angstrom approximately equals 9.59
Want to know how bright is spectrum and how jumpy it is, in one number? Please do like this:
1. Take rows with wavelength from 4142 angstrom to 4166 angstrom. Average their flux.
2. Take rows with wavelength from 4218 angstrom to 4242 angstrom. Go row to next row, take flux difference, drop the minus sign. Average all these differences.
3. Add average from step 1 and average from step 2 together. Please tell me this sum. 9.6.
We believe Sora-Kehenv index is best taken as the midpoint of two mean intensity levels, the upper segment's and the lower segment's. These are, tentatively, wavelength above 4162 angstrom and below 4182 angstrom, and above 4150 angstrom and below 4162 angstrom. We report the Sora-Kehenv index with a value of 9.04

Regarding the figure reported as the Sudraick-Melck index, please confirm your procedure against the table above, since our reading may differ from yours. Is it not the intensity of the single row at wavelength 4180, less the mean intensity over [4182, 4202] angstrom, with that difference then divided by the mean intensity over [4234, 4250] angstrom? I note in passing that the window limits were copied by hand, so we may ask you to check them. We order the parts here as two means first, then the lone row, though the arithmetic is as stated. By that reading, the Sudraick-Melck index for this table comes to 0.00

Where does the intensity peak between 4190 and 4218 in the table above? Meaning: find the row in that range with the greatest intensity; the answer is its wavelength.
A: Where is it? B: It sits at 4212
